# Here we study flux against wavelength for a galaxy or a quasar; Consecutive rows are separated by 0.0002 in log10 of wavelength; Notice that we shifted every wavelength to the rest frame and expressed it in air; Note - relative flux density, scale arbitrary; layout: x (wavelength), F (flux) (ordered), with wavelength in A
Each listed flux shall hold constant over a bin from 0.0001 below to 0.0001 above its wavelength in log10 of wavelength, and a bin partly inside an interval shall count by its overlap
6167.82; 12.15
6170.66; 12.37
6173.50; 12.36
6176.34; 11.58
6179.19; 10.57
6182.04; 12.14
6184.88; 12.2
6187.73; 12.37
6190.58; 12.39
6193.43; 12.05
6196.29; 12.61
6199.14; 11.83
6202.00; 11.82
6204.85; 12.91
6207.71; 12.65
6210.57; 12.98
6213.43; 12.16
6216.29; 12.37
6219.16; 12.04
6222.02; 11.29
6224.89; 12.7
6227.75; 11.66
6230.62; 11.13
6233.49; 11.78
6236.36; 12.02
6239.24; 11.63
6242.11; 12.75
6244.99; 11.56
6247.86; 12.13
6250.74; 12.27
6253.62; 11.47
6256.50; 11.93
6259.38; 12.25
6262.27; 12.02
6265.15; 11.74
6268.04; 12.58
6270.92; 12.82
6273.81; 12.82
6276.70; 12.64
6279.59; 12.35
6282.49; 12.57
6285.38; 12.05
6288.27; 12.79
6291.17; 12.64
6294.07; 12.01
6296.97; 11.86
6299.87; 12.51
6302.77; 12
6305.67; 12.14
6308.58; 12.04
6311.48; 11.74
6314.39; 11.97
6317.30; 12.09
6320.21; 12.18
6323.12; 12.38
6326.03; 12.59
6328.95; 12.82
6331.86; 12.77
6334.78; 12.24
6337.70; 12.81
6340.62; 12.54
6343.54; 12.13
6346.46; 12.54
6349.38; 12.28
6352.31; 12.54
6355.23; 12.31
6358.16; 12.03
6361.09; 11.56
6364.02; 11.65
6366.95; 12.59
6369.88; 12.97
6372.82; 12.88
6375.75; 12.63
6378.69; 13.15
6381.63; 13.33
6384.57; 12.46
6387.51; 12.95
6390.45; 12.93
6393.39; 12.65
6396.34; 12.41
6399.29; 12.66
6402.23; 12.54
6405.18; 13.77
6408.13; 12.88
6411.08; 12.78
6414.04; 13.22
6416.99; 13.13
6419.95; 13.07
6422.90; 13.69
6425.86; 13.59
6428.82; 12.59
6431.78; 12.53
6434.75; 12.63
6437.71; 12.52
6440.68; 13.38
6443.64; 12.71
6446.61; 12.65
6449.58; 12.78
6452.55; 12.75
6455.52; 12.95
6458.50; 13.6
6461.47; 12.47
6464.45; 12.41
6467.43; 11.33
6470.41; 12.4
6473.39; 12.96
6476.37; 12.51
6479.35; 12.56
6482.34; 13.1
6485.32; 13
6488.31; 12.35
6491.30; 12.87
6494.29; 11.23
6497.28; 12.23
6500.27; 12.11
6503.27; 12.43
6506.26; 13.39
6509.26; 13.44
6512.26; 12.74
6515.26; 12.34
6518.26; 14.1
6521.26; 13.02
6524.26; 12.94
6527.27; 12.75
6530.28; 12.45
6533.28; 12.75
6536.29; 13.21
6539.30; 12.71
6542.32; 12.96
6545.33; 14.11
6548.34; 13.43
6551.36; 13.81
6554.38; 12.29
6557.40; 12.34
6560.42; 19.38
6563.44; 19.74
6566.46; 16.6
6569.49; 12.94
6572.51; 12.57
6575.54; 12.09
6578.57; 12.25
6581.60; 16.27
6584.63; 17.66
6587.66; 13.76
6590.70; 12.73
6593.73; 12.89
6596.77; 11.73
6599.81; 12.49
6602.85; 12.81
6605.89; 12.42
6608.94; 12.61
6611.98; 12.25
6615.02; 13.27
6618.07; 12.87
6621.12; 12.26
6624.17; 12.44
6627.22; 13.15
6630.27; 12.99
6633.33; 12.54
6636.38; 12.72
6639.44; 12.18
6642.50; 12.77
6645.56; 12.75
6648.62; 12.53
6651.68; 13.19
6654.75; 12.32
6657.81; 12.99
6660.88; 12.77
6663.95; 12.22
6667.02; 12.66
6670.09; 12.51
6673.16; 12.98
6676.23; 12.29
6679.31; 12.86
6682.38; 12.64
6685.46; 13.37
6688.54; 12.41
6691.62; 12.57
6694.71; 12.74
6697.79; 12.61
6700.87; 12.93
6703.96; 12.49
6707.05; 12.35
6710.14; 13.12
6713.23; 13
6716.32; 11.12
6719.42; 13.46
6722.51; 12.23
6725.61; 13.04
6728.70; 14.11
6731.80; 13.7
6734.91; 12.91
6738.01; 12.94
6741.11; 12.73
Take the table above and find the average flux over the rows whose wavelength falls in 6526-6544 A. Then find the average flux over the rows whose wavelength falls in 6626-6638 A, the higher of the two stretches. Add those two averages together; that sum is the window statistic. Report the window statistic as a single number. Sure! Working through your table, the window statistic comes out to 25.7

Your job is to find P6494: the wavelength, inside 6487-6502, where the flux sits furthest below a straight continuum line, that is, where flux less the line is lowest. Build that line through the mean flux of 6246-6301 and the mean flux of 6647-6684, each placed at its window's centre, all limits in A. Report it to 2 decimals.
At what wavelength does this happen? 6494.29 A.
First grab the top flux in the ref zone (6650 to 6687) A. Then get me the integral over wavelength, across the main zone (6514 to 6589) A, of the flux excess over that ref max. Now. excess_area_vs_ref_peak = 43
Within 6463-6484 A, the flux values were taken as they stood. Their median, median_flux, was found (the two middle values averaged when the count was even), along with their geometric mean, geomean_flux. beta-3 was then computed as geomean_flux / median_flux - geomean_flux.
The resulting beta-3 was -11.5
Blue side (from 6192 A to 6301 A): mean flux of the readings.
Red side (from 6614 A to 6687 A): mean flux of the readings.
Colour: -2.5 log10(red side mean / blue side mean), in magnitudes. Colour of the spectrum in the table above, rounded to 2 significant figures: -0.046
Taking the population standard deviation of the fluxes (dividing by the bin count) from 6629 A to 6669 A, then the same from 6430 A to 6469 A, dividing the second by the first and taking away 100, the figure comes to -98.2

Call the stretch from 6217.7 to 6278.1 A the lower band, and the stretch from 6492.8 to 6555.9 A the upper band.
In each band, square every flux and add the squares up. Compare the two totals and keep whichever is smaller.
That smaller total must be 3059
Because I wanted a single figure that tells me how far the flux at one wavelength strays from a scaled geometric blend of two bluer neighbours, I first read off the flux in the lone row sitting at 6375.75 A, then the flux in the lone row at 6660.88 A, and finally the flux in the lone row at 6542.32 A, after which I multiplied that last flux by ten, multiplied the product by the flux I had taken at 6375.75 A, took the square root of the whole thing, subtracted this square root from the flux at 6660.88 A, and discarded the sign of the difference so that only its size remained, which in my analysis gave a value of 27.7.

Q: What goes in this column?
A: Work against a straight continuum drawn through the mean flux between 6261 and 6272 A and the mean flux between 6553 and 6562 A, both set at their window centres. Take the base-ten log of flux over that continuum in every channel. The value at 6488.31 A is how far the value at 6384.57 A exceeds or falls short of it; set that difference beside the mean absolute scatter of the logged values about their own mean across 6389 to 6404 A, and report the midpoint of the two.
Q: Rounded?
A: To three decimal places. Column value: 0.018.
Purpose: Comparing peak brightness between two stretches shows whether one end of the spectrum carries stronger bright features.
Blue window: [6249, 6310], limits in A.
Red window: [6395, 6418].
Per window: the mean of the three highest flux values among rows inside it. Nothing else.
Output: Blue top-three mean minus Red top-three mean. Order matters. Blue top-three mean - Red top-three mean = -0.56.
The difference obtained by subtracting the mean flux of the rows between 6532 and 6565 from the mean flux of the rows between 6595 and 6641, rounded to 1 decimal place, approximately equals -1.7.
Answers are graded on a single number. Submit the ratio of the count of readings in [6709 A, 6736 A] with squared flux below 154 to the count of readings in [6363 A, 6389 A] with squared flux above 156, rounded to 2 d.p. 0.29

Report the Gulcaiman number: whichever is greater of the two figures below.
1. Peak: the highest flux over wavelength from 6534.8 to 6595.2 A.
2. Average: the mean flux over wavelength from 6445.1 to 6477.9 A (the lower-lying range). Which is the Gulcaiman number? 19.7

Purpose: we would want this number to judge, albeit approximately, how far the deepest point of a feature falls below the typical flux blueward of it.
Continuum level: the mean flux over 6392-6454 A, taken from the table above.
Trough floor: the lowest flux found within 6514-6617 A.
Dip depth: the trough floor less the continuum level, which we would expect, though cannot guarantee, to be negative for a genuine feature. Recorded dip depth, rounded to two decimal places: -1.17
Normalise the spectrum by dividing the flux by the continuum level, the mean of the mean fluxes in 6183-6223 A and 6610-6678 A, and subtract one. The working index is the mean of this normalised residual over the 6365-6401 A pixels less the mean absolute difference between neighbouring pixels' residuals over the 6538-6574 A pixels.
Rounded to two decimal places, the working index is -0.11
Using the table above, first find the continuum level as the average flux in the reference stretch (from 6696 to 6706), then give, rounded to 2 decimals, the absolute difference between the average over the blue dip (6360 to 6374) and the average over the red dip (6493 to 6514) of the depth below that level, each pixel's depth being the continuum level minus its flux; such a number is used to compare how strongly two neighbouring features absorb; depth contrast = 0.18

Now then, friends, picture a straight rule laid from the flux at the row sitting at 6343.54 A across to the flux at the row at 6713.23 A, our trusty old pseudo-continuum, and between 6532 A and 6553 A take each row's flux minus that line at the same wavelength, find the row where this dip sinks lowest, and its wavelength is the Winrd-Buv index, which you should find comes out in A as 6539.30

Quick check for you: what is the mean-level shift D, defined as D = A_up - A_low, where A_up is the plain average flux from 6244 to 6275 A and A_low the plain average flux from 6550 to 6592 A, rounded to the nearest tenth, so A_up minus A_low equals -2.5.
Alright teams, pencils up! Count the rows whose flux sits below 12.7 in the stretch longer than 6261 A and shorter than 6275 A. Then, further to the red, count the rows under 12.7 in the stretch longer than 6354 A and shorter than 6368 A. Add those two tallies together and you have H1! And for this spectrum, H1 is 8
